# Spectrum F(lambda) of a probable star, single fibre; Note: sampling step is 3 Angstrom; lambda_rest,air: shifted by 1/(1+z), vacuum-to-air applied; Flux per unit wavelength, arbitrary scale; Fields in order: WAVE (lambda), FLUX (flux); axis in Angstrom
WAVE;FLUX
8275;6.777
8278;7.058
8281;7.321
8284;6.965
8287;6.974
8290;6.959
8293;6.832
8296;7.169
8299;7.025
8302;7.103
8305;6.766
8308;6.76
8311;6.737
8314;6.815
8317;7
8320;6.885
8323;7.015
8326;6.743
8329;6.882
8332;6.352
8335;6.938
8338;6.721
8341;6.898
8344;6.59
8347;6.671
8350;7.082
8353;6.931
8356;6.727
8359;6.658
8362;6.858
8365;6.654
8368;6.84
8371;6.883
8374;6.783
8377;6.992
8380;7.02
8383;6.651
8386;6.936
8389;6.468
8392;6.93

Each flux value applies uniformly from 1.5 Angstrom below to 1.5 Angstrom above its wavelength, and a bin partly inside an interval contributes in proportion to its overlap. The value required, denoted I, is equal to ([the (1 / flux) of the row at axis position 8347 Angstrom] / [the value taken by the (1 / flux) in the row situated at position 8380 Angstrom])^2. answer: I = 1.11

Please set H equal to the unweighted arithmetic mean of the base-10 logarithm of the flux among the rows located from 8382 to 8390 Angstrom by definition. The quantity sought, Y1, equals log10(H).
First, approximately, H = 0.825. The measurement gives -0.084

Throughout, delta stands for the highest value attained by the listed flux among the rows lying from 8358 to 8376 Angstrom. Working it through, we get 6.883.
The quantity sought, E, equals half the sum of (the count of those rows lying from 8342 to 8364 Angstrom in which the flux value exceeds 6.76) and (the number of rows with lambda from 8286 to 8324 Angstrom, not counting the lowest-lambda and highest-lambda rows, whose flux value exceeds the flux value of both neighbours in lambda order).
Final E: 3.00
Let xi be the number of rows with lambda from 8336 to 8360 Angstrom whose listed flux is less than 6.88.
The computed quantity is 5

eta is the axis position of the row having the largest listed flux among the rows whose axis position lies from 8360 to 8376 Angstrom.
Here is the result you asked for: 8371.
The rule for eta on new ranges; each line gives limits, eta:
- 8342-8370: 8350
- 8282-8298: 8296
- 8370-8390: 8380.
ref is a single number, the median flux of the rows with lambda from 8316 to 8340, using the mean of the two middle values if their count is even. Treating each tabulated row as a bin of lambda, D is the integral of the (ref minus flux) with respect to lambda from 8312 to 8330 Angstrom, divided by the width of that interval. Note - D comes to 0.00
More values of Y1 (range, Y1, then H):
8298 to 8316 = -0.077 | 0.837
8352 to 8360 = -0.081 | 0.831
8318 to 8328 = -0.077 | 0.838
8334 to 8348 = -0.081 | 0.830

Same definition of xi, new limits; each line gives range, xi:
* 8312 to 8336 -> 3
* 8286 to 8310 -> 3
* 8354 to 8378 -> 6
